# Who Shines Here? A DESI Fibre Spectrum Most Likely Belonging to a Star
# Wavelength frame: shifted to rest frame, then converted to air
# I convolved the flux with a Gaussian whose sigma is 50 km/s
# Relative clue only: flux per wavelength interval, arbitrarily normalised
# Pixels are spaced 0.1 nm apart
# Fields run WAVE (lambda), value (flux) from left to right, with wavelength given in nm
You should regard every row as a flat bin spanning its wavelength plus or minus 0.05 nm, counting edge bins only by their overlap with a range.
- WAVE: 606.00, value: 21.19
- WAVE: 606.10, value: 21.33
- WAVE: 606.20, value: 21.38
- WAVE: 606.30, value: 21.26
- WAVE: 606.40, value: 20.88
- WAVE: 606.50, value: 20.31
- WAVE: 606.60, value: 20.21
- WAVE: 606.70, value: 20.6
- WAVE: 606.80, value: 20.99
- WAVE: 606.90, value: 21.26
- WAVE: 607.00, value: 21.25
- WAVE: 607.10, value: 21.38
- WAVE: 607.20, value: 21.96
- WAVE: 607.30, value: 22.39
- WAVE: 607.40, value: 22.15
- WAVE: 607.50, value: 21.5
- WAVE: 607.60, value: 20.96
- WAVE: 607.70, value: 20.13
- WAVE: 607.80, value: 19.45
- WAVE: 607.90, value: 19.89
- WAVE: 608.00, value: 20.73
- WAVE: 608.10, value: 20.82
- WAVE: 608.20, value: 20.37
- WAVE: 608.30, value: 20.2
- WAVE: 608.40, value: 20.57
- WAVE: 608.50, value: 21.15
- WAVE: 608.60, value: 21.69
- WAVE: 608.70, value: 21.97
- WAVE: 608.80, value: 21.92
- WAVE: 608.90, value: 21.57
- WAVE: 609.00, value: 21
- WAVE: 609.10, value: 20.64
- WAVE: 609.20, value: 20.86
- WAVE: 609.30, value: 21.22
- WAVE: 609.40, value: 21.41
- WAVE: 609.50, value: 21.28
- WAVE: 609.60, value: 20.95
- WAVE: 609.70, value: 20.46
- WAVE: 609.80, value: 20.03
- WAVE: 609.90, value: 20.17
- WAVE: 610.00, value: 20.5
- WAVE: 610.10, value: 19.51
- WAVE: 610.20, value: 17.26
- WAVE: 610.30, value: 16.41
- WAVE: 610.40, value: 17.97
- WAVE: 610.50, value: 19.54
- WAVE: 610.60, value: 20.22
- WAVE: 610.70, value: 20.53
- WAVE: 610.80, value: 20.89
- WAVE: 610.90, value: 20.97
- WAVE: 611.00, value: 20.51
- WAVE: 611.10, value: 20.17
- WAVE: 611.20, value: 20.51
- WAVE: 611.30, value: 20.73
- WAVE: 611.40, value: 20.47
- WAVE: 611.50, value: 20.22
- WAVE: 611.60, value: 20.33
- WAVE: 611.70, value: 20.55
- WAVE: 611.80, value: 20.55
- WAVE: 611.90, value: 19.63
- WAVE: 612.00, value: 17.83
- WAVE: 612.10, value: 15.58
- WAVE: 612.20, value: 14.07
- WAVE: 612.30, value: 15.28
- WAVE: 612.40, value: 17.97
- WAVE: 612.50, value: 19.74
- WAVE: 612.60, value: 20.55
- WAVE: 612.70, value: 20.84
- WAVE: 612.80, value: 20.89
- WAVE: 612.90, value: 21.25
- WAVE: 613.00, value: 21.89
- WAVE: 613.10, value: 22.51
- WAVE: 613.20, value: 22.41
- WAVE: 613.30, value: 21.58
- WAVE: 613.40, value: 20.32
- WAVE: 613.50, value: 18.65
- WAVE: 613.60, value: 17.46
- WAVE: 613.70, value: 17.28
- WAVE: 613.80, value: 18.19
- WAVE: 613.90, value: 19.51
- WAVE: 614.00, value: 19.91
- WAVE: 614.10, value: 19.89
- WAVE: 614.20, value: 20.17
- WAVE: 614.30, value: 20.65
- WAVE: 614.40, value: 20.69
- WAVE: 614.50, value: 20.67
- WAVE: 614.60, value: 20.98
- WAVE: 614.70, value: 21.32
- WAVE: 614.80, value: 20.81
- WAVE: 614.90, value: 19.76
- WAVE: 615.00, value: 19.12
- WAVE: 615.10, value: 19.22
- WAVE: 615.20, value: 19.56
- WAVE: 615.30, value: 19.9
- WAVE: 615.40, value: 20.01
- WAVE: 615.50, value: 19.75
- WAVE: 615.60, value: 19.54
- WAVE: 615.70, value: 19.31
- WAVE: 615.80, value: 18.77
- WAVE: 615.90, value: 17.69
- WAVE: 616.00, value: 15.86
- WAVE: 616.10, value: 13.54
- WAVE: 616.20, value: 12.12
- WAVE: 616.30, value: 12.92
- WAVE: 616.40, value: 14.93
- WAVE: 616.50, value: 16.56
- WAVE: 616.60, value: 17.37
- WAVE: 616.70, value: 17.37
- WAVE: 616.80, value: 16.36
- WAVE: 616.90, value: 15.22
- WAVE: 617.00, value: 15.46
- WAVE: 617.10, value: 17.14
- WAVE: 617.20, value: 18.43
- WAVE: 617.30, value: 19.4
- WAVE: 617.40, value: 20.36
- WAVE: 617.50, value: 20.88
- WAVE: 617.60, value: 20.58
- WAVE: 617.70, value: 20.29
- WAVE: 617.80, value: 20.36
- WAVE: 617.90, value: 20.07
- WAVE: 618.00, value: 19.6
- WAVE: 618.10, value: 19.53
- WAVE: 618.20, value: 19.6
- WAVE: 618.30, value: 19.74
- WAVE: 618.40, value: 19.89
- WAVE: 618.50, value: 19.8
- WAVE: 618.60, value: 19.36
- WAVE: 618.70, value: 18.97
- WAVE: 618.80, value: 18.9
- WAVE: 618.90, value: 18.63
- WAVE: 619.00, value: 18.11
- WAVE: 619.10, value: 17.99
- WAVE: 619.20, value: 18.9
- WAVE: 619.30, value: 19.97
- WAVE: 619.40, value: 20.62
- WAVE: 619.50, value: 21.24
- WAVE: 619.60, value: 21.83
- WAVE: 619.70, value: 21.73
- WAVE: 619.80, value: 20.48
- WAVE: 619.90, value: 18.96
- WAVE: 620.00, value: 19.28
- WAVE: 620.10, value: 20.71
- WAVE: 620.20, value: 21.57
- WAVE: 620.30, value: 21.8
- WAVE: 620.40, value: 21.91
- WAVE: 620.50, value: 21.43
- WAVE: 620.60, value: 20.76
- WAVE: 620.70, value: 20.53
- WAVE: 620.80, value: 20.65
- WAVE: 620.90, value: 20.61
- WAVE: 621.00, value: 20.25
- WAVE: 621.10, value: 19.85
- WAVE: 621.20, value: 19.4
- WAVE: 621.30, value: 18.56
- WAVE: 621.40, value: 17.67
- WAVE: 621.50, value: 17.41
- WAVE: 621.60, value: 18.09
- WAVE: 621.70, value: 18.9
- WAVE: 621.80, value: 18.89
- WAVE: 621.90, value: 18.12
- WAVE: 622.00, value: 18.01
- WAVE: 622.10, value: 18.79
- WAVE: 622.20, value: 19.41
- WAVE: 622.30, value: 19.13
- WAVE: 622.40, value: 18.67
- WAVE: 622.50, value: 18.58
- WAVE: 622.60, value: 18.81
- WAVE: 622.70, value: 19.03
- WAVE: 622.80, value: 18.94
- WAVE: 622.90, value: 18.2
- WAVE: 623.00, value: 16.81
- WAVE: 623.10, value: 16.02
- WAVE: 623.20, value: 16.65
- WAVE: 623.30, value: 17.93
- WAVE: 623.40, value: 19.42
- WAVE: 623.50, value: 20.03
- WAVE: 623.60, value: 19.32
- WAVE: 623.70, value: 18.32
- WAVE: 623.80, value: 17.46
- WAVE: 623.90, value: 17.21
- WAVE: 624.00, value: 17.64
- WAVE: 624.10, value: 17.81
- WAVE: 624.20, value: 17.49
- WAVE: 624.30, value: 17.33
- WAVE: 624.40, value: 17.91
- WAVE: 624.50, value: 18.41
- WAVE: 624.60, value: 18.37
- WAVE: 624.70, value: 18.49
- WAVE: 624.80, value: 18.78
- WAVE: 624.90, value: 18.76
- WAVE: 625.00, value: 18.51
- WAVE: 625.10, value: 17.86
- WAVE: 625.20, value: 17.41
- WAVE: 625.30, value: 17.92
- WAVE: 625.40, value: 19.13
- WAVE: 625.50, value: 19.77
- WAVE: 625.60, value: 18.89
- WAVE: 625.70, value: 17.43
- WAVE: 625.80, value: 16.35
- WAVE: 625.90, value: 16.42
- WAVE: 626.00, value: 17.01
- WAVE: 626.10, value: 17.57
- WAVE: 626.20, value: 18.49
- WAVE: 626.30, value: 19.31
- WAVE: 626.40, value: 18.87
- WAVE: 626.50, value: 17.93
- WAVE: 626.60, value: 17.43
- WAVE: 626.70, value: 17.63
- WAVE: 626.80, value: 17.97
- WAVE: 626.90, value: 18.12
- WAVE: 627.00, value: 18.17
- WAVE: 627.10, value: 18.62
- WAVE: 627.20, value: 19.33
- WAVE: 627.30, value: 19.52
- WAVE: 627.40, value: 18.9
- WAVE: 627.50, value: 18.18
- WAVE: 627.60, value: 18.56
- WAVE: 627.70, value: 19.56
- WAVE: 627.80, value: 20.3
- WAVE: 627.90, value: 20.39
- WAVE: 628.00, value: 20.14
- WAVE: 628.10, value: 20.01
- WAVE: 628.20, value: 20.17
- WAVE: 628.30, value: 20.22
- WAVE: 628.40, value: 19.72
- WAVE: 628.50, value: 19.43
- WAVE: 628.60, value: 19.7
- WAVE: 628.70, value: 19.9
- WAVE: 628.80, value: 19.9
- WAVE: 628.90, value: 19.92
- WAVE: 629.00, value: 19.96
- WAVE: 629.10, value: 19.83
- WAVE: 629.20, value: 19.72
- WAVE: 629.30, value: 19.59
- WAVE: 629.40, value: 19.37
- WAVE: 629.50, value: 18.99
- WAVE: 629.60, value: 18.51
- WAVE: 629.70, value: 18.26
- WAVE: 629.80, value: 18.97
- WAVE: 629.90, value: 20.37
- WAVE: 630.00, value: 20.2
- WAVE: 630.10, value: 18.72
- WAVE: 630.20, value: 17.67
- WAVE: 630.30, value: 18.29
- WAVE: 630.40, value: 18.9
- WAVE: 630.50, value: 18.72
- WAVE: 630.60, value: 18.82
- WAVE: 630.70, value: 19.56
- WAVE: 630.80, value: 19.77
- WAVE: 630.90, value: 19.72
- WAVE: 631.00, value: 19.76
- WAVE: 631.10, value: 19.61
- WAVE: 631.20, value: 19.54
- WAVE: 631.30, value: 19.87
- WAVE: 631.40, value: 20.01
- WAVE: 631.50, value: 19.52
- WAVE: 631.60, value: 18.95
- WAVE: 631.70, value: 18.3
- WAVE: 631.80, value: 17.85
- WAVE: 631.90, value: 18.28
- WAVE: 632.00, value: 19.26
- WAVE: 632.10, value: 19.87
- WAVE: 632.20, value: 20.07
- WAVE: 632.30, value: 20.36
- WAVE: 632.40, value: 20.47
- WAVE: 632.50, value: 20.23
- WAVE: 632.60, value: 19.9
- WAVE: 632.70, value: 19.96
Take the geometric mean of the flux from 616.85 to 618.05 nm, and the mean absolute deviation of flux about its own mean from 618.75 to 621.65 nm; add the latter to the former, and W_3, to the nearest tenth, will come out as 20.1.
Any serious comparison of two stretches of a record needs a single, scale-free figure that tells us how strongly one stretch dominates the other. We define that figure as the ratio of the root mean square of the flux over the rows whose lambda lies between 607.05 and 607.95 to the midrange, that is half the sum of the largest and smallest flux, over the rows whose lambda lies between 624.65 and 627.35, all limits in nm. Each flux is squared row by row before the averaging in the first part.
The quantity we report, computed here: 1.17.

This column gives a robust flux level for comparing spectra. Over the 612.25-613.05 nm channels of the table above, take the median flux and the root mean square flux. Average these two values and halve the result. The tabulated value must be 10.2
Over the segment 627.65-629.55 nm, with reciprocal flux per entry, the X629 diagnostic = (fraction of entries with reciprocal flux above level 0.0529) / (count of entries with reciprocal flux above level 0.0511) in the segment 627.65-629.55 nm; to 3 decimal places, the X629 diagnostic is 0.000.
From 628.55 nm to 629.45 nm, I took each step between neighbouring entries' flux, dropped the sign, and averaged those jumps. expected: 0.11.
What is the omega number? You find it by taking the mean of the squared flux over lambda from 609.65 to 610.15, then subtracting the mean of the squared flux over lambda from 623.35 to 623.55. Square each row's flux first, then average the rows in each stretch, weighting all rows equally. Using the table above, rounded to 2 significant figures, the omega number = 16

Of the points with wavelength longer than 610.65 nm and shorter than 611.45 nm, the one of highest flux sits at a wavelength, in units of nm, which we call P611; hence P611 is 610.90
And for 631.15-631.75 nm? 631.40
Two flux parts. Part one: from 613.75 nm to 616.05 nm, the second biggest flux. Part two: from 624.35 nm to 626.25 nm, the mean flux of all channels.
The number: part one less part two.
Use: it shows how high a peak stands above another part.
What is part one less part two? 2.9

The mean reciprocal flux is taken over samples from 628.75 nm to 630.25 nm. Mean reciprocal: 0.0518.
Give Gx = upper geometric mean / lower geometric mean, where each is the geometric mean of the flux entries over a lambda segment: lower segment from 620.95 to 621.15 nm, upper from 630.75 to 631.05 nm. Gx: 0.99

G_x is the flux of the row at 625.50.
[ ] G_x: 19.77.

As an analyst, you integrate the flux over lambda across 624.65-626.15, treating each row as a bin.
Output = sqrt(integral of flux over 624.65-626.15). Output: 5.2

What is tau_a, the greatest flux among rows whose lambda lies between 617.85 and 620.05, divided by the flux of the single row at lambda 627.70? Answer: 1.12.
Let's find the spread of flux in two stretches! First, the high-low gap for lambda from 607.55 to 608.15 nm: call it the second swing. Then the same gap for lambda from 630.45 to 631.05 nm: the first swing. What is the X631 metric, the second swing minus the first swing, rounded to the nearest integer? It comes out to 0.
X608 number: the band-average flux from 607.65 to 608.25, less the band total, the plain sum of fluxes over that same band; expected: -101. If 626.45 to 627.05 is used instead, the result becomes -89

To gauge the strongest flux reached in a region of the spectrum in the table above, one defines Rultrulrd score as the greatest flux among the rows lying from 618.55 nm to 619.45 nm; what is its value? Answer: 20.62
